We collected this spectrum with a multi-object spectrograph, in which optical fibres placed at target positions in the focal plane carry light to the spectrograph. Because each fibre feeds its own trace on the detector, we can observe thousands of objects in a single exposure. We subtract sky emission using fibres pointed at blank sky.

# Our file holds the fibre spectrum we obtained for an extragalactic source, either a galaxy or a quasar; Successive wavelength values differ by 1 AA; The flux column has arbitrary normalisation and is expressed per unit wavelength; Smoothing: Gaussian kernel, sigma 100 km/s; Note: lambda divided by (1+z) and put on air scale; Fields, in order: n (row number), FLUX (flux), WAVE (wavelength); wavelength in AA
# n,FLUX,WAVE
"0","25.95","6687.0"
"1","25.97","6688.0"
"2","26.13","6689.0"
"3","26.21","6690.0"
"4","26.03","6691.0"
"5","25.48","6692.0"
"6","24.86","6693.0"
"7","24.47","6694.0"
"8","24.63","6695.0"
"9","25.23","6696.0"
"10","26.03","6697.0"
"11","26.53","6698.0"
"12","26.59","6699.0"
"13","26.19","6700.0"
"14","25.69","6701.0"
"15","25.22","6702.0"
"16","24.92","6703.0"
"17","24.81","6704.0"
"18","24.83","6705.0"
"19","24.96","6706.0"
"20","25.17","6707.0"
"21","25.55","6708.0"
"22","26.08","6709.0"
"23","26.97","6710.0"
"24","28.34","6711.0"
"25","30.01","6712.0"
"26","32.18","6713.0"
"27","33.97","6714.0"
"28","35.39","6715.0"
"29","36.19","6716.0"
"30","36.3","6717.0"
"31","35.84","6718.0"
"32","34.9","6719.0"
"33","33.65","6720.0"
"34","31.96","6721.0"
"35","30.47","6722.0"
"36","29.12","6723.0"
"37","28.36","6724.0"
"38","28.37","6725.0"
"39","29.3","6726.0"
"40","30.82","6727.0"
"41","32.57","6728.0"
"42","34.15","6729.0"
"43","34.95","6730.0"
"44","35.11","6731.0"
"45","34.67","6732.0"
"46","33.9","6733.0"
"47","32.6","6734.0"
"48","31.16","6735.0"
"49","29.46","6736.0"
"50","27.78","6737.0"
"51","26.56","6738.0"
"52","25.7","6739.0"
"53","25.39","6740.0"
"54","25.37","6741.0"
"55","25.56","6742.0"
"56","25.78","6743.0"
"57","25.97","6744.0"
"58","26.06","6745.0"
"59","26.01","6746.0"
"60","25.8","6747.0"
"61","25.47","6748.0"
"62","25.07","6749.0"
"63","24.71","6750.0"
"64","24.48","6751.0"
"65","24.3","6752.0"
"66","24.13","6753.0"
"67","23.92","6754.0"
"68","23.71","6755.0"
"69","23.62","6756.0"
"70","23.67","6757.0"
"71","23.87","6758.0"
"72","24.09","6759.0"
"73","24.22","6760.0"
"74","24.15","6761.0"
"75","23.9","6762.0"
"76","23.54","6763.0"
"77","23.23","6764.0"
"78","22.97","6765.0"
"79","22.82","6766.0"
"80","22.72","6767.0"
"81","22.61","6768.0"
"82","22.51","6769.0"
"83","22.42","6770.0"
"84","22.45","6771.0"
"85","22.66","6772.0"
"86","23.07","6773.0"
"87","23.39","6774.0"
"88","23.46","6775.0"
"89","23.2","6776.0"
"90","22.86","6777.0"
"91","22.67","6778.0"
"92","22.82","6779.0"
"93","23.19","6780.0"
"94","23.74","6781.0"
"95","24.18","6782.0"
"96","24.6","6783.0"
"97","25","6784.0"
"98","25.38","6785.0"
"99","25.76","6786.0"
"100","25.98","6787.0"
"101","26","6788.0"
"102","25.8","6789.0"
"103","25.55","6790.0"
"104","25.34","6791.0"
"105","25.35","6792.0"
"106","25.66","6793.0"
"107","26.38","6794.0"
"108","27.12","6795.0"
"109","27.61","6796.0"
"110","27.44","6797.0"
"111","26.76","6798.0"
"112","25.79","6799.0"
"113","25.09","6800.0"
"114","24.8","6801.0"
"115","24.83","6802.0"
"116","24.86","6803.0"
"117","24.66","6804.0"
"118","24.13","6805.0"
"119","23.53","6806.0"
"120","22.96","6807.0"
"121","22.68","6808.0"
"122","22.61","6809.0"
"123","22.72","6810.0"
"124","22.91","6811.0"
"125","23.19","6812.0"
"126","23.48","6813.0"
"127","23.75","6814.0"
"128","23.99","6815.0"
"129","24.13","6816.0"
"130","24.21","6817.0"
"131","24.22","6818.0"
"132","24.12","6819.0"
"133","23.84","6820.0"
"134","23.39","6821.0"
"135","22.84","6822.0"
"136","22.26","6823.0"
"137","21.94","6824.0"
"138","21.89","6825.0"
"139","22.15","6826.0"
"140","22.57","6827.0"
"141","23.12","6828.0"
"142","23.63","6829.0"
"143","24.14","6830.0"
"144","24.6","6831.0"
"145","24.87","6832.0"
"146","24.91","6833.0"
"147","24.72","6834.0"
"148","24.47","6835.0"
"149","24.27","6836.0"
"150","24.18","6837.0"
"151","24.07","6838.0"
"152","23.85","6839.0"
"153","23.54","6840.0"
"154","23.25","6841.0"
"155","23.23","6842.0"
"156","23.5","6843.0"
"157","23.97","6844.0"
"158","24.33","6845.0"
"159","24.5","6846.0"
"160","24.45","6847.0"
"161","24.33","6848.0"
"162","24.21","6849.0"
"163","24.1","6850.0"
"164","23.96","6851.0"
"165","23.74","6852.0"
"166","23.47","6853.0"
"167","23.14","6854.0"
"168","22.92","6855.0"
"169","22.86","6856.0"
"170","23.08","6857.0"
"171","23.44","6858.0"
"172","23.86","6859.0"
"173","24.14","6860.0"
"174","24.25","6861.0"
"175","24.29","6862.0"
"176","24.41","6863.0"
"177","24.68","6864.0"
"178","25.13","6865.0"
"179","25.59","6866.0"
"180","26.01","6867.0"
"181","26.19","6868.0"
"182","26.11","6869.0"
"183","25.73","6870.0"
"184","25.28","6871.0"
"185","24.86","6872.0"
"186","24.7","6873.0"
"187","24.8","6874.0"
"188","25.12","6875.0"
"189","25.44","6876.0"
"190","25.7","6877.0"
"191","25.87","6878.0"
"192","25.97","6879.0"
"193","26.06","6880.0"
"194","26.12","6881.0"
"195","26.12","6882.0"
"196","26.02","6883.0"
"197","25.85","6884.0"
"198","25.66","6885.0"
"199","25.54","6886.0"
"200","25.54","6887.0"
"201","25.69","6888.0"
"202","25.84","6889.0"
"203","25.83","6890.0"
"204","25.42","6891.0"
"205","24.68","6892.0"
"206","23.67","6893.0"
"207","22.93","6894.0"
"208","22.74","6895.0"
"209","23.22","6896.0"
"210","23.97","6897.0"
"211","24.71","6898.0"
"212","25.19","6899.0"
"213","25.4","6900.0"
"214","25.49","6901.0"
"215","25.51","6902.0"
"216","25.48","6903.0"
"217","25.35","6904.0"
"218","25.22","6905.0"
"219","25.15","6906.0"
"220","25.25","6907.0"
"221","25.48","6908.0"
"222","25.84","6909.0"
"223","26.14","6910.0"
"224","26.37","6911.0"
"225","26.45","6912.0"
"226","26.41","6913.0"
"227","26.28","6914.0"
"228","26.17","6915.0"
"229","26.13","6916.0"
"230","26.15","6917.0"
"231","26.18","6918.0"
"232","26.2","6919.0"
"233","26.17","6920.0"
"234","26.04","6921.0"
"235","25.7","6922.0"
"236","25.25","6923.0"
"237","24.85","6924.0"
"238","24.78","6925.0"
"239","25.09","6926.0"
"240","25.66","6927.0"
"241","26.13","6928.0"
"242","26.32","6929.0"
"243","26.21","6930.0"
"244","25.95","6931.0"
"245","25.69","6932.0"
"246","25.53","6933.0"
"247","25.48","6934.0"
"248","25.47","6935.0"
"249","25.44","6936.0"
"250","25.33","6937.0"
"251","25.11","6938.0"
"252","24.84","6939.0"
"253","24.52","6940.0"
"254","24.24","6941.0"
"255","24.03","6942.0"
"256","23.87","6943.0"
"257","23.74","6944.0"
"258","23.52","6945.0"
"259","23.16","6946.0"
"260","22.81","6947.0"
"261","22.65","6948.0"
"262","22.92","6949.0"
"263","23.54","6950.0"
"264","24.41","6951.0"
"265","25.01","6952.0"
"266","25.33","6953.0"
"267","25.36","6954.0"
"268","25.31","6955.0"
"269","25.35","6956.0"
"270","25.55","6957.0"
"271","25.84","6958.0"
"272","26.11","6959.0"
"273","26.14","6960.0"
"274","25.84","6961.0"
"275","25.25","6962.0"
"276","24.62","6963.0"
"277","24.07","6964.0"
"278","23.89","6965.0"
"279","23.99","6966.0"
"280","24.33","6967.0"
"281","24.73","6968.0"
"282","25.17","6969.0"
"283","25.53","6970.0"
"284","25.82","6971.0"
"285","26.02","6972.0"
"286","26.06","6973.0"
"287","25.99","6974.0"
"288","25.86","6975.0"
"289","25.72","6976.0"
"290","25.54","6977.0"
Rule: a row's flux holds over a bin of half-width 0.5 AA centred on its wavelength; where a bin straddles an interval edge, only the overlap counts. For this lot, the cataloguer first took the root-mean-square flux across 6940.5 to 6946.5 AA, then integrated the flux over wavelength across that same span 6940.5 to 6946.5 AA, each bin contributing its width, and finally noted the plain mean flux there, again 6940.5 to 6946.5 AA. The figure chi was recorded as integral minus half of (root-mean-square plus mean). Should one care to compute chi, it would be 119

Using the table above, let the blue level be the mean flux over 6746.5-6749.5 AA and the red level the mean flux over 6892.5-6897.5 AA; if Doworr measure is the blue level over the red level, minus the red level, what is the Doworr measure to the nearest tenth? -22.2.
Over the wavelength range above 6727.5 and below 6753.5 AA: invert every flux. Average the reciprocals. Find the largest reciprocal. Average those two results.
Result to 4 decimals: 0.0388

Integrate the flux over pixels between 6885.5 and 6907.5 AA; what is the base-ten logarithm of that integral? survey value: 2.74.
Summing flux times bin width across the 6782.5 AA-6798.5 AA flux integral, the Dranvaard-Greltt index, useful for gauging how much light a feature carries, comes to 416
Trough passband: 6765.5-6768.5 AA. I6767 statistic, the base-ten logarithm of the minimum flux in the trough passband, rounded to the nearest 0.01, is 1.35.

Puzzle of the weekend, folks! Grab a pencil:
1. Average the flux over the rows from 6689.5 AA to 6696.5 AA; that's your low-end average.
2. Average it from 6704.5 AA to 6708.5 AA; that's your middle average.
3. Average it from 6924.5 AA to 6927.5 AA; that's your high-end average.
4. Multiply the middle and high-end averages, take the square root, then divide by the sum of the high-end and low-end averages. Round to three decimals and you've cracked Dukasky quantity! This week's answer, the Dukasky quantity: 0.499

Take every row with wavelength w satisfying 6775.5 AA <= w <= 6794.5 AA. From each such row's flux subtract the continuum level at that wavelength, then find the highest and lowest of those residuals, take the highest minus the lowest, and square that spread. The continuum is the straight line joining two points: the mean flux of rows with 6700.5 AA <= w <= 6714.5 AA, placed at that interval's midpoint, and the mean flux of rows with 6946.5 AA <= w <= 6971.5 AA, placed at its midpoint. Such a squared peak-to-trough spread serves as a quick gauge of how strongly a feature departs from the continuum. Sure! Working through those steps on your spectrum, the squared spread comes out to 15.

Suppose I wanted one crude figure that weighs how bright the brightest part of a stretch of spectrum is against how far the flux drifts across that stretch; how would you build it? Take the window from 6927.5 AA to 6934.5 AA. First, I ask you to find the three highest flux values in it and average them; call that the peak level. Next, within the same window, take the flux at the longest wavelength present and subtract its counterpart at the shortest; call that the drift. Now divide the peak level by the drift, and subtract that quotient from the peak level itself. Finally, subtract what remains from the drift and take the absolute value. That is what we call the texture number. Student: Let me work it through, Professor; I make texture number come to 67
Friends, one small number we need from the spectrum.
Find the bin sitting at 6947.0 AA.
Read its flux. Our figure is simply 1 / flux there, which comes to 0.044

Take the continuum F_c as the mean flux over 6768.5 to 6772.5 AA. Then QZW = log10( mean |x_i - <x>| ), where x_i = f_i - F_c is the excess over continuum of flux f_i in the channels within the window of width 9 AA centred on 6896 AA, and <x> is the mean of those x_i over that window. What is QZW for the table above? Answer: -0.1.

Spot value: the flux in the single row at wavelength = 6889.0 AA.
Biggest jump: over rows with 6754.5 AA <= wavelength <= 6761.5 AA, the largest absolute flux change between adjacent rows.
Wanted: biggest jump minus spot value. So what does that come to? -25.6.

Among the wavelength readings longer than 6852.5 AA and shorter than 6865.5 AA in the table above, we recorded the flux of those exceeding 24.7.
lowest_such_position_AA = 6865.0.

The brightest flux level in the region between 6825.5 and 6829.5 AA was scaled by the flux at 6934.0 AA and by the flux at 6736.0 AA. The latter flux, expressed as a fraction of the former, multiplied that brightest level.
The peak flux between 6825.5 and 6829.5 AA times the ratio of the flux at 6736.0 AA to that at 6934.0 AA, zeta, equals 27.3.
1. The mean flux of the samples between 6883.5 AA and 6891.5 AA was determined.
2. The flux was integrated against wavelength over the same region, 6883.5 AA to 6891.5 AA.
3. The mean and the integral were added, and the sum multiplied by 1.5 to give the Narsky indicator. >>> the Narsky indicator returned 347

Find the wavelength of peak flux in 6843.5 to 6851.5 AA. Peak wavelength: 6846.0 AA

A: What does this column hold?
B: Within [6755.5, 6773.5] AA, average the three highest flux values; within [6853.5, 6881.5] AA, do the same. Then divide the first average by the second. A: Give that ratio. 0.92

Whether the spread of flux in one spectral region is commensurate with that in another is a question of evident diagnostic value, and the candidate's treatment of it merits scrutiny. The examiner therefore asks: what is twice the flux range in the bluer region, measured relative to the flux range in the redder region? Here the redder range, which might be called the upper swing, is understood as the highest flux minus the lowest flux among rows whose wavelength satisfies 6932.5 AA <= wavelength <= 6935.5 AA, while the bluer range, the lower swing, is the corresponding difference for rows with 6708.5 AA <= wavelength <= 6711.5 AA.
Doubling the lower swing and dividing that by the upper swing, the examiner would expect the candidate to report 75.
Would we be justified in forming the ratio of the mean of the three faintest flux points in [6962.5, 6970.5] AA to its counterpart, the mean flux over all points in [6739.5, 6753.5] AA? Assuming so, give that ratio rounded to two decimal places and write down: 0.95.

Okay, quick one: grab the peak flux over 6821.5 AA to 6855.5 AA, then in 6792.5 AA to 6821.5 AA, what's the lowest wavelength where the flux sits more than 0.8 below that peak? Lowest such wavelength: 6806.0 AA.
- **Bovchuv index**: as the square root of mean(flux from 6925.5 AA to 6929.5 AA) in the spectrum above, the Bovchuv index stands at 5.08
